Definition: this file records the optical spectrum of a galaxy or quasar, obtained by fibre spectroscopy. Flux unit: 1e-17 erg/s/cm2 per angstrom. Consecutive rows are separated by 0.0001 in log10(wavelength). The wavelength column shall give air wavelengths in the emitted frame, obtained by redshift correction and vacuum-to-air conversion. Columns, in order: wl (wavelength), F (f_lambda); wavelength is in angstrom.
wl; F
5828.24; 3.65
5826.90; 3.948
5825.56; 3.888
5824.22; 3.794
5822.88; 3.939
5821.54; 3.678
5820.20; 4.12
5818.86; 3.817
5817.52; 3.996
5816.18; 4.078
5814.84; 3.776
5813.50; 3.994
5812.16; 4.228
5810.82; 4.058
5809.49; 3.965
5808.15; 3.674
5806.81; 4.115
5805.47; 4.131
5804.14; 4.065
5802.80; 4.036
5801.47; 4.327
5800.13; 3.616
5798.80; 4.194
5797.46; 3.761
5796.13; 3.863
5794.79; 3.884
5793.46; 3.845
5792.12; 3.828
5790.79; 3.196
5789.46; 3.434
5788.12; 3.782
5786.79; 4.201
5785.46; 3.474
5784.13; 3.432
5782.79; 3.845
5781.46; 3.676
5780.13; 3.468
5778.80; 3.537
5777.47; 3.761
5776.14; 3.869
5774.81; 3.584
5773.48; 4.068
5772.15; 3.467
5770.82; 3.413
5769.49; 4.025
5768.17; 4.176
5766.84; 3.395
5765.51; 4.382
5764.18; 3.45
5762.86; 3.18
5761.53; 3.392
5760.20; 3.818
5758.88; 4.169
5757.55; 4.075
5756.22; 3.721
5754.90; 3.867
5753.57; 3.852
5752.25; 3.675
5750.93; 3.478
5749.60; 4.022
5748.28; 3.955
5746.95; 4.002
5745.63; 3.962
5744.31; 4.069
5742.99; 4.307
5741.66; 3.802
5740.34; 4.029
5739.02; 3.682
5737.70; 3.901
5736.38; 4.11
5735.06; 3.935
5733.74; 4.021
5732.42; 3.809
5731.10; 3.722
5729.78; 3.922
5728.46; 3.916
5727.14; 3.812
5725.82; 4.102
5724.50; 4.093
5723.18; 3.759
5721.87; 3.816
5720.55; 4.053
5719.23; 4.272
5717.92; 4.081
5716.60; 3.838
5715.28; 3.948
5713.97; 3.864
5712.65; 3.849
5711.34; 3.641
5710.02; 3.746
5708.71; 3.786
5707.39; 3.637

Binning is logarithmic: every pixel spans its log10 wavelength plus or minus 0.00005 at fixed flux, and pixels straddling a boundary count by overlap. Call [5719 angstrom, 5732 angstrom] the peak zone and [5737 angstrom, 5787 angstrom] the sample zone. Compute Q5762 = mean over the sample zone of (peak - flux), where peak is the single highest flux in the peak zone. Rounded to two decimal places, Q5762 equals 0.48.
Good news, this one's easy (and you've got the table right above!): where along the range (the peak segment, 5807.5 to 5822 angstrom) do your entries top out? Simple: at 5812.16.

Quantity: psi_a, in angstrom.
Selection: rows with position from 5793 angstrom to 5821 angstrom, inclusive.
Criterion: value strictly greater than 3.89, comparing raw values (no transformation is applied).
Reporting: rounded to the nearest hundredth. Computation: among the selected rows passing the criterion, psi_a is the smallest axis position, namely 5798.80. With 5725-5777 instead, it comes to 5725.82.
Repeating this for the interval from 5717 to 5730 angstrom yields 5717.92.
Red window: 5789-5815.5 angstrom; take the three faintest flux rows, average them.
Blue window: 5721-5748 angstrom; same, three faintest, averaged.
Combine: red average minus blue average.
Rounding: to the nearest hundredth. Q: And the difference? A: -0.31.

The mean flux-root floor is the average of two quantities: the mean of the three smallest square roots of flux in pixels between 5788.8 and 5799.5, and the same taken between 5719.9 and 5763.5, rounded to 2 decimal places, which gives 1.85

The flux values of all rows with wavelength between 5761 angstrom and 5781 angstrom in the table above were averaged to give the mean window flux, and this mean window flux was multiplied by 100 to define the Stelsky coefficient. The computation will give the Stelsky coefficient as 368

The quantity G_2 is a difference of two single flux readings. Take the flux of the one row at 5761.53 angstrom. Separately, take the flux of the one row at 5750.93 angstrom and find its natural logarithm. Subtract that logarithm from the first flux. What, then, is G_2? 2.1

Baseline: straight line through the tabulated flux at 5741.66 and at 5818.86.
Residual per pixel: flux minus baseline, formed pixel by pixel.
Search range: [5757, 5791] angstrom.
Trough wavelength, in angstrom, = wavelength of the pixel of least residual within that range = 5762.86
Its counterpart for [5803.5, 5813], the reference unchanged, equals 5808.15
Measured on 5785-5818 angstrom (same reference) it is 5790.79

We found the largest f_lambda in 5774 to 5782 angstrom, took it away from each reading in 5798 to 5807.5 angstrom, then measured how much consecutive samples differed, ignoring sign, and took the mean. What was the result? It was 0.28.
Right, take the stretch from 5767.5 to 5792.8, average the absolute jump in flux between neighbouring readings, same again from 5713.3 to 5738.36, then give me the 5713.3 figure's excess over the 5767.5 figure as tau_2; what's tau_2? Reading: -0.16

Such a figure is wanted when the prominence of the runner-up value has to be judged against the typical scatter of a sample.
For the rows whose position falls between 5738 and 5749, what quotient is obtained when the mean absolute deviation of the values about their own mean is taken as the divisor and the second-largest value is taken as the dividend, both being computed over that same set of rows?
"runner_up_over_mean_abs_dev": 32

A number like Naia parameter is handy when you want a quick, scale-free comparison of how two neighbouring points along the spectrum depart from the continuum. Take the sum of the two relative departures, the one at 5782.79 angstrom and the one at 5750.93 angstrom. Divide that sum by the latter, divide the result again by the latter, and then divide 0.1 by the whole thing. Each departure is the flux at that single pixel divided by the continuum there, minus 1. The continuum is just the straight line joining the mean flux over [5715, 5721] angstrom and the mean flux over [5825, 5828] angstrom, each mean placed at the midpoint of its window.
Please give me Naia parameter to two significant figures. -0.011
